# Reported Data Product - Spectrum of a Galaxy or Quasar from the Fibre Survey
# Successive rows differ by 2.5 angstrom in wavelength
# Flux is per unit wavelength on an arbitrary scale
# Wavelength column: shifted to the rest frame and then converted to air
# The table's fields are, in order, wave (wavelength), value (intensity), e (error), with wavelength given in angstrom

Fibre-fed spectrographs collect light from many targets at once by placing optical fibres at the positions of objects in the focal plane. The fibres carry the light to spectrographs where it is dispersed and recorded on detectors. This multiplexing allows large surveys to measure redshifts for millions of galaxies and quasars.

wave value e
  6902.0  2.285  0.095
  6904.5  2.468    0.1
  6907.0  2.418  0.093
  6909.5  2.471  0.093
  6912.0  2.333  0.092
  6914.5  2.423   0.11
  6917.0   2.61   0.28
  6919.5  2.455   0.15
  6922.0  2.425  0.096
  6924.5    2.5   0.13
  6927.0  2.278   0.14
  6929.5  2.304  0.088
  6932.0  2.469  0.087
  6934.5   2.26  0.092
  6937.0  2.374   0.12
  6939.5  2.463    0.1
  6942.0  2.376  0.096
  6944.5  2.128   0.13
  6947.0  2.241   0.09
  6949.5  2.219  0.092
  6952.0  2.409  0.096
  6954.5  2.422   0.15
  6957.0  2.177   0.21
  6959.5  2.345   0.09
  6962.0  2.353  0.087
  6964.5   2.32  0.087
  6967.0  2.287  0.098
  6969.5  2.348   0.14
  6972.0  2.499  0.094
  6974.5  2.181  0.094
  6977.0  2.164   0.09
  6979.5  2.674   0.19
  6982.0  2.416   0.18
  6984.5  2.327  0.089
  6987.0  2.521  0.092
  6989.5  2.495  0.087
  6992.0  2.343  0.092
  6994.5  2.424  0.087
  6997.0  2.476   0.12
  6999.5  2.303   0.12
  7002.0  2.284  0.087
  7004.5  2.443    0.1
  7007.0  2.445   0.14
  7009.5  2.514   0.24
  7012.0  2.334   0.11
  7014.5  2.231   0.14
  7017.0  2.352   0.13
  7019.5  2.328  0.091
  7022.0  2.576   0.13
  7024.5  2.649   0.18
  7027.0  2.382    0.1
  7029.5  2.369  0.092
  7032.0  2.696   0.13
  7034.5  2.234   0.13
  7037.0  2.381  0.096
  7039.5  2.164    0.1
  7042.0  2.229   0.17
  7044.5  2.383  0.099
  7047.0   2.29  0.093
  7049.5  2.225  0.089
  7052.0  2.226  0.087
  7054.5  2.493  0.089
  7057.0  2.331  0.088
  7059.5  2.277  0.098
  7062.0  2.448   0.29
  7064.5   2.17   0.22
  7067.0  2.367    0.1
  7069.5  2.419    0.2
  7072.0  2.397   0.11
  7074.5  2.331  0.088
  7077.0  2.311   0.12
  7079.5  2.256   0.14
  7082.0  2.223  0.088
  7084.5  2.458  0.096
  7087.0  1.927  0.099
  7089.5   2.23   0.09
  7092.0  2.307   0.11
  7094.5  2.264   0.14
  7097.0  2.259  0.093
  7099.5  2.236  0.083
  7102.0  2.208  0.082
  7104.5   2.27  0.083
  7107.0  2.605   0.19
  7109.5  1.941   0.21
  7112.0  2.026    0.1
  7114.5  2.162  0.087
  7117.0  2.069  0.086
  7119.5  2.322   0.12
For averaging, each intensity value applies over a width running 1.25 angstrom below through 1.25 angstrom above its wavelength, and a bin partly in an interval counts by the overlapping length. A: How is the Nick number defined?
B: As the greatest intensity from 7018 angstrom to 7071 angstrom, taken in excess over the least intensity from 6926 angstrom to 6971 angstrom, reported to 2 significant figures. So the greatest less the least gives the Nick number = 0.57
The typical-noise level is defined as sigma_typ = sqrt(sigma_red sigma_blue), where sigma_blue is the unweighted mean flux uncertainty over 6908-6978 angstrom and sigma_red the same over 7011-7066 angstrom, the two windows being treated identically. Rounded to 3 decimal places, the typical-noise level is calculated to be 0.120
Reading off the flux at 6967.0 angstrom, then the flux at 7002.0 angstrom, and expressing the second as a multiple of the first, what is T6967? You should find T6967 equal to 1.00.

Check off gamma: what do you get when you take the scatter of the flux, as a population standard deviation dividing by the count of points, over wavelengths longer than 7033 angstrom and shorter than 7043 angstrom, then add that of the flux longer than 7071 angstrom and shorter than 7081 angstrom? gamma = 0.13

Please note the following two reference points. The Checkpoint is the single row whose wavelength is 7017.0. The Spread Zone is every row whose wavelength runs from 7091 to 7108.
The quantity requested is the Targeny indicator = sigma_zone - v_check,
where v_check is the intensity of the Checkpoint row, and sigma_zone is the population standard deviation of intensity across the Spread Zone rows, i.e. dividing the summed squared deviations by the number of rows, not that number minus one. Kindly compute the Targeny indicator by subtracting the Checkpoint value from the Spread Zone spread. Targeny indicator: -2.23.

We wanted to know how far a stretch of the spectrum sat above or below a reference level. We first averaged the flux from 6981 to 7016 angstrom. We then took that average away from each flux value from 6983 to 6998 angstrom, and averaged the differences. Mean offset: 0.034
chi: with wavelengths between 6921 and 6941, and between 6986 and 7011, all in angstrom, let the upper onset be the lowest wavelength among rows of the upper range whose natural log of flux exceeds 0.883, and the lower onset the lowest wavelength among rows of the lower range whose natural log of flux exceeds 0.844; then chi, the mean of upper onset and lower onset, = 6954.5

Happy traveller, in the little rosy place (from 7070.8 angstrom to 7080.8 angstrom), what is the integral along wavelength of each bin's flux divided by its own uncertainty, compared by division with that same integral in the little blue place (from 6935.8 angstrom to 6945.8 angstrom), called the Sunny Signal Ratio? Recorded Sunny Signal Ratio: 0.98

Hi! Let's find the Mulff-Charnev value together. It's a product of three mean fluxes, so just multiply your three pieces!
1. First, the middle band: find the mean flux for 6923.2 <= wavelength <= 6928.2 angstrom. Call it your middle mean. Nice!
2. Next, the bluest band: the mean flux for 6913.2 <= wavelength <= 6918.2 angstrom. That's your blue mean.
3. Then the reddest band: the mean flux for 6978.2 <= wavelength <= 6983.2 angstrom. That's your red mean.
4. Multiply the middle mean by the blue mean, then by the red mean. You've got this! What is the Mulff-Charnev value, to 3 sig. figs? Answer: 15.3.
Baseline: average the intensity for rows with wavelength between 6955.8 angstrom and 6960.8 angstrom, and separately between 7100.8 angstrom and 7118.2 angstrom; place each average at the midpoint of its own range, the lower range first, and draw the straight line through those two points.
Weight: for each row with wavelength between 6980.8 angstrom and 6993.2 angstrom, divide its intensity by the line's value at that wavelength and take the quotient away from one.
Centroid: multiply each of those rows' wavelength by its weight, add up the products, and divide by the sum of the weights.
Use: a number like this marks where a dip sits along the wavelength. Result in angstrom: 6987.1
